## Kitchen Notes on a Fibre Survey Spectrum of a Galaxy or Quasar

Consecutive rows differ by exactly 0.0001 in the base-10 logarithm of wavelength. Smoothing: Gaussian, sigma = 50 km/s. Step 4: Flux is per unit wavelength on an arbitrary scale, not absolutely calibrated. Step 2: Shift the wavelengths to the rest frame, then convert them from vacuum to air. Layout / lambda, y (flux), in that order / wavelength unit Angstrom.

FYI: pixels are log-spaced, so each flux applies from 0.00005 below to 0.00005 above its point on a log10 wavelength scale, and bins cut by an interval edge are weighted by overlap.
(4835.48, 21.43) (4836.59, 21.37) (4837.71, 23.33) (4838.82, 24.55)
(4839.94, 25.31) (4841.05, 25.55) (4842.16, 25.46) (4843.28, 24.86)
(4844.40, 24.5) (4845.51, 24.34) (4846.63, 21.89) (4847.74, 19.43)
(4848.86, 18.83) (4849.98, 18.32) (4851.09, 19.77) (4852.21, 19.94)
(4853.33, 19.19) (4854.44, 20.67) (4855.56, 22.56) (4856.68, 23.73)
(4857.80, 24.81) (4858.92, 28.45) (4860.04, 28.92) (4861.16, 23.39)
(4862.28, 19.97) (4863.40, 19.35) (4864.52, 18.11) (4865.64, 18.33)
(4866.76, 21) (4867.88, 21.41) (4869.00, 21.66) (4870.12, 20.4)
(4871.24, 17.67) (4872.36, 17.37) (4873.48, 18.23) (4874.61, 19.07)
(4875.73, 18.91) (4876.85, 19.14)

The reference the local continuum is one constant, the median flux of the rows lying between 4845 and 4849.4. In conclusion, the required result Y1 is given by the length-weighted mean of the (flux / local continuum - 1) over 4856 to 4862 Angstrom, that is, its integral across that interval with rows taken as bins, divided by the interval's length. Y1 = 0.23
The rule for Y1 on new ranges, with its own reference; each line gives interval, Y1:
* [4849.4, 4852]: -0.07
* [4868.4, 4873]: -0.07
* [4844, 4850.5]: 0.02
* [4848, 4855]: -0.06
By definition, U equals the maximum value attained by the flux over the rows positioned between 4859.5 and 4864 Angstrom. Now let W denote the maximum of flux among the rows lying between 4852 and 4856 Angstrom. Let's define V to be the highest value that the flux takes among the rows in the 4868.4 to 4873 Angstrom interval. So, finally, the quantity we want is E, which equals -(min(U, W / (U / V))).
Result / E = -16.9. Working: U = 28.92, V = 21.66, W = 22.56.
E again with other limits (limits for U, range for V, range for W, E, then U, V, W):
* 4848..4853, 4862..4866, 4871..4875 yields -19.1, 19.94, 19.97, 19.07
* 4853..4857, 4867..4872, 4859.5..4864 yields -23.7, 23.73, 21.66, 28.92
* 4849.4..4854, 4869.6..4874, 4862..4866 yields -19.9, 19.94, 20.4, 19.97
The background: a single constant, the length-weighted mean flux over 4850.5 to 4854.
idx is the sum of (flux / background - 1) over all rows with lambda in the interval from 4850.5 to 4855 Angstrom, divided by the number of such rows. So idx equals 0.01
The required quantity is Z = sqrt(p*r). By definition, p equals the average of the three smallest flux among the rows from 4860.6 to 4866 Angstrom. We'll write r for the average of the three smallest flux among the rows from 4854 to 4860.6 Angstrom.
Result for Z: 20.4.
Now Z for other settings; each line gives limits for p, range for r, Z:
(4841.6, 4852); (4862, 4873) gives 18.3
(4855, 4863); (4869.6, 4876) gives 19.8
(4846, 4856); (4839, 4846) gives 21.5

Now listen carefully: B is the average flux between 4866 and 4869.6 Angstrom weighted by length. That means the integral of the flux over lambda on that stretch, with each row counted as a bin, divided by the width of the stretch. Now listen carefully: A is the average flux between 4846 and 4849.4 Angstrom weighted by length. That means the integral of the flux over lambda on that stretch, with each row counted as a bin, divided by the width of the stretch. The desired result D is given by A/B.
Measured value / 0.9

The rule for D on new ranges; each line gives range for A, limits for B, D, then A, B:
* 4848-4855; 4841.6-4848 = 0.8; 19.5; 23.6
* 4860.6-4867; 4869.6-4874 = 1.1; 20.0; 18.4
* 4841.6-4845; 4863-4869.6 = 1.2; 24.9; 20.0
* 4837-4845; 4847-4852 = 1.3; 24.7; 19.3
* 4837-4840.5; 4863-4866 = 1.3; 24.2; 18.6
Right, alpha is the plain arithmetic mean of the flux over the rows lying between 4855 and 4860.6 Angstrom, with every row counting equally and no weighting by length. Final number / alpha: 25.7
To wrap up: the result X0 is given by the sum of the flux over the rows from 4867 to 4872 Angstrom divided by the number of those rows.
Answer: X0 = 20.3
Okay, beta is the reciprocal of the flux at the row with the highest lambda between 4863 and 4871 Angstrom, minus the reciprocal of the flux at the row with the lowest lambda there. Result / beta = -0.003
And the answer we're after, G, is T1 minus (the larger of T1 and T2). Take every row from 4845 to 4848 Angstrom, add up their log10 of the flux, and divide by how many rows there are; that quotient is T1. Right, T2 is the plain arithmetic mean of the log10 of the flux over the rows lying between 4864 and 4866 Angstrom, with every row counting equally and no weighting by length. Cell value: 0.000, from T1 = 1.34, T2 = 1.26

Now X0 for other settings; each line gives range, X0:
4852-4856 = 20.6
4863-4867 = 19.2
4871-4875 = 18.1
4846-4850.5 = 19.6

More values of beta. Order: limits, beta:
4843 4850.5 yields 0.014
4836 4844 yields -0.007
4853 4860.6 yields -0.018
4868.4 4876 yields 0.007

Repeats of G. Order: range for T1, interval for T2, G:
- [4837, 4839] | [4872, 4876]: 0.000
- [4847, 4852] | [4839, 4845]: -0.120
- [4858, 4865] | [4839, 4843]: -0.051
